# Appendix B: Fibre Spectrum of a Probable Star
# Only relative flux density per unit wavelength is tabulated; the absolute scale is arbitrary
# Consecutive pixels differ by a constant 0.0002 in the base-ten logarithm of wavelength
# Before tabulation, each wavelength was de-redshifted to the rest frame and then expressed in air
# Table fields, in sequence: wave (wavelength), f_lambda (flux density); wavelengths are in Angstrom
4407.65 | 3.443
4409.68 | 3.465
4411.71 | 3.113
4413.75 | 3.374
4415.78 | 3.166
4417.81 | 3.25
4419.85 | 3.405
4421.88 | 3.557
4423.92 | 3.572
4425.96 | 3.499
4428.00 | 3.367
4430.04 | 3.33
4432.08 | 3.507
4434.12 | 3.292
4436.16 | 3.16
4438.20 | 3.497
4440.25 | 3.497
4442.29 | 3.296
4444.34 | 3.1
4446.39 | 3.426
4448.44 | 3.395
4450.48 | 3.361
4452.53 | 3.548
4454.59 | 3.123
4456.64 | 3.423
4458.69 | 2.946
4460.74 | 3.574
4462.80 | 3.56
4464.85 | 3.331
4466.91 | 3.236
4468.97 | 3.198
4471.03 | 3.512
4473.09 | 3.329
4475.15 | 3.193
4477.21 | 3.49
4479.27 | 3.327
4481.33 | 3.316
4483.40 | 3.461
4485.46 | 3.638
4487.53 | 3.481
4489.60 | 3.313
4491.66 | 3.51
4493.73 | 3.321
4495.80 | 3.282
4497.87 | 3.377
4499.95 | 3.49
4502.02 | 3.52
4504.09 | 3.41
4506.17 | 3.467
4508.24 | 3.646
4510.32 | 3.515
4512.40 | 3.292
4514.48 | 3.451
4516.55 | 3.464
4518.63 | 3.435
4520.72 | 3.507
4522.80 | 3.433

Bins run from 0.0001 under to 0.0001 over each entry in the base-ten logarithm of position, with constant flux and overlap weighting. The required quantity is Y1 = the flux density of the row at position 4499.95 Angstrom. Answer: 3.49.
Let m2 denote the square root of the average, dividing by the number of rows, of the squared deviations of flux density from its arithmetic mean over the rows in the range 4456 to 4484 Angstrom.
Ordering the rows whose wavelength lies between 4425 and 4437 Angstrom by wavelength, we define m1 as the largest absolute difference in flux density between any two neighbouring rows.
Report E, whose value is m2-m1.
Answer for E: -0.05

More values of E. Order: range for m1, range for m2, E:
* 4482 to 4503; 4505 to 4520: -0.10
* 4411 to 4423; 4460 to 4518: -0.14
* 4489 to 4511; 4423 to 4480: -0.04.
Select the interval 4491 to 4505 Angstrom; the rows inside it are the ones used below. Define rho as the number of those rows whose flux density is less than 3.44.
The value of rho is 4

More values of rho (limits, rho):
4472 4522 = 11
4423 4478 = 17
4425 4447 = 7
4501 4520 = 3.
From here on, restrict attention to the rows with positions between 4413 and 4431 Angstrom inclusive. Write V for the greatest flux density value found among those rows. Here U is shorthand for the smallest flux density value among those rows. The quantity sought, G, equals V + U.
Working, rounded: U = 3.166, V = 3.572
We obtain 6.7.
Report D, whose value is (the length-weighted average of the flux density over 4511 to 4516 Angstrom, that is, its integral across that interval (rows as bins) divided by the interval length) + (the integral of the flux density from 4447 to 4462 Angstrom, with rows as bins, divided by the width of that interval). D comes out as 6.74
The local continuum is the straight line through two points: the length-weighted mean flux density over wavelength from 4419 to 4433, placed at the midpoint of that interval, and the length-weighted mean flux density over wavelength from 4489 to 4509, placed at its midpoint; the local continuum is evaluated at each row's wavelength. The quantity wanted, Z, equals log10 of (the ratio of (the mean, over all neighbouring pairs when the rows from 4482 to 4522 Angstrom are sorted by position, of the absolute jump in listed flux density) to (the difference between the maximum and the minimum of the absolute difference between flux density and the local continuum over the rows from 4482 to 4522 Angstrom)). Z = -0.24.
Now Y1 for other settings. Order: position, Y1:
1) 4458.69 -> 2.946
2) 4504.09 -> 3.41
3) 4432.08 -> 3.507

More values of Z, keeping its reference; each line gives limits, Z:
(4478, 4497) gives -0.12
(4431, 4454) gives -0.29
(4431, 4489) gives -0.38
